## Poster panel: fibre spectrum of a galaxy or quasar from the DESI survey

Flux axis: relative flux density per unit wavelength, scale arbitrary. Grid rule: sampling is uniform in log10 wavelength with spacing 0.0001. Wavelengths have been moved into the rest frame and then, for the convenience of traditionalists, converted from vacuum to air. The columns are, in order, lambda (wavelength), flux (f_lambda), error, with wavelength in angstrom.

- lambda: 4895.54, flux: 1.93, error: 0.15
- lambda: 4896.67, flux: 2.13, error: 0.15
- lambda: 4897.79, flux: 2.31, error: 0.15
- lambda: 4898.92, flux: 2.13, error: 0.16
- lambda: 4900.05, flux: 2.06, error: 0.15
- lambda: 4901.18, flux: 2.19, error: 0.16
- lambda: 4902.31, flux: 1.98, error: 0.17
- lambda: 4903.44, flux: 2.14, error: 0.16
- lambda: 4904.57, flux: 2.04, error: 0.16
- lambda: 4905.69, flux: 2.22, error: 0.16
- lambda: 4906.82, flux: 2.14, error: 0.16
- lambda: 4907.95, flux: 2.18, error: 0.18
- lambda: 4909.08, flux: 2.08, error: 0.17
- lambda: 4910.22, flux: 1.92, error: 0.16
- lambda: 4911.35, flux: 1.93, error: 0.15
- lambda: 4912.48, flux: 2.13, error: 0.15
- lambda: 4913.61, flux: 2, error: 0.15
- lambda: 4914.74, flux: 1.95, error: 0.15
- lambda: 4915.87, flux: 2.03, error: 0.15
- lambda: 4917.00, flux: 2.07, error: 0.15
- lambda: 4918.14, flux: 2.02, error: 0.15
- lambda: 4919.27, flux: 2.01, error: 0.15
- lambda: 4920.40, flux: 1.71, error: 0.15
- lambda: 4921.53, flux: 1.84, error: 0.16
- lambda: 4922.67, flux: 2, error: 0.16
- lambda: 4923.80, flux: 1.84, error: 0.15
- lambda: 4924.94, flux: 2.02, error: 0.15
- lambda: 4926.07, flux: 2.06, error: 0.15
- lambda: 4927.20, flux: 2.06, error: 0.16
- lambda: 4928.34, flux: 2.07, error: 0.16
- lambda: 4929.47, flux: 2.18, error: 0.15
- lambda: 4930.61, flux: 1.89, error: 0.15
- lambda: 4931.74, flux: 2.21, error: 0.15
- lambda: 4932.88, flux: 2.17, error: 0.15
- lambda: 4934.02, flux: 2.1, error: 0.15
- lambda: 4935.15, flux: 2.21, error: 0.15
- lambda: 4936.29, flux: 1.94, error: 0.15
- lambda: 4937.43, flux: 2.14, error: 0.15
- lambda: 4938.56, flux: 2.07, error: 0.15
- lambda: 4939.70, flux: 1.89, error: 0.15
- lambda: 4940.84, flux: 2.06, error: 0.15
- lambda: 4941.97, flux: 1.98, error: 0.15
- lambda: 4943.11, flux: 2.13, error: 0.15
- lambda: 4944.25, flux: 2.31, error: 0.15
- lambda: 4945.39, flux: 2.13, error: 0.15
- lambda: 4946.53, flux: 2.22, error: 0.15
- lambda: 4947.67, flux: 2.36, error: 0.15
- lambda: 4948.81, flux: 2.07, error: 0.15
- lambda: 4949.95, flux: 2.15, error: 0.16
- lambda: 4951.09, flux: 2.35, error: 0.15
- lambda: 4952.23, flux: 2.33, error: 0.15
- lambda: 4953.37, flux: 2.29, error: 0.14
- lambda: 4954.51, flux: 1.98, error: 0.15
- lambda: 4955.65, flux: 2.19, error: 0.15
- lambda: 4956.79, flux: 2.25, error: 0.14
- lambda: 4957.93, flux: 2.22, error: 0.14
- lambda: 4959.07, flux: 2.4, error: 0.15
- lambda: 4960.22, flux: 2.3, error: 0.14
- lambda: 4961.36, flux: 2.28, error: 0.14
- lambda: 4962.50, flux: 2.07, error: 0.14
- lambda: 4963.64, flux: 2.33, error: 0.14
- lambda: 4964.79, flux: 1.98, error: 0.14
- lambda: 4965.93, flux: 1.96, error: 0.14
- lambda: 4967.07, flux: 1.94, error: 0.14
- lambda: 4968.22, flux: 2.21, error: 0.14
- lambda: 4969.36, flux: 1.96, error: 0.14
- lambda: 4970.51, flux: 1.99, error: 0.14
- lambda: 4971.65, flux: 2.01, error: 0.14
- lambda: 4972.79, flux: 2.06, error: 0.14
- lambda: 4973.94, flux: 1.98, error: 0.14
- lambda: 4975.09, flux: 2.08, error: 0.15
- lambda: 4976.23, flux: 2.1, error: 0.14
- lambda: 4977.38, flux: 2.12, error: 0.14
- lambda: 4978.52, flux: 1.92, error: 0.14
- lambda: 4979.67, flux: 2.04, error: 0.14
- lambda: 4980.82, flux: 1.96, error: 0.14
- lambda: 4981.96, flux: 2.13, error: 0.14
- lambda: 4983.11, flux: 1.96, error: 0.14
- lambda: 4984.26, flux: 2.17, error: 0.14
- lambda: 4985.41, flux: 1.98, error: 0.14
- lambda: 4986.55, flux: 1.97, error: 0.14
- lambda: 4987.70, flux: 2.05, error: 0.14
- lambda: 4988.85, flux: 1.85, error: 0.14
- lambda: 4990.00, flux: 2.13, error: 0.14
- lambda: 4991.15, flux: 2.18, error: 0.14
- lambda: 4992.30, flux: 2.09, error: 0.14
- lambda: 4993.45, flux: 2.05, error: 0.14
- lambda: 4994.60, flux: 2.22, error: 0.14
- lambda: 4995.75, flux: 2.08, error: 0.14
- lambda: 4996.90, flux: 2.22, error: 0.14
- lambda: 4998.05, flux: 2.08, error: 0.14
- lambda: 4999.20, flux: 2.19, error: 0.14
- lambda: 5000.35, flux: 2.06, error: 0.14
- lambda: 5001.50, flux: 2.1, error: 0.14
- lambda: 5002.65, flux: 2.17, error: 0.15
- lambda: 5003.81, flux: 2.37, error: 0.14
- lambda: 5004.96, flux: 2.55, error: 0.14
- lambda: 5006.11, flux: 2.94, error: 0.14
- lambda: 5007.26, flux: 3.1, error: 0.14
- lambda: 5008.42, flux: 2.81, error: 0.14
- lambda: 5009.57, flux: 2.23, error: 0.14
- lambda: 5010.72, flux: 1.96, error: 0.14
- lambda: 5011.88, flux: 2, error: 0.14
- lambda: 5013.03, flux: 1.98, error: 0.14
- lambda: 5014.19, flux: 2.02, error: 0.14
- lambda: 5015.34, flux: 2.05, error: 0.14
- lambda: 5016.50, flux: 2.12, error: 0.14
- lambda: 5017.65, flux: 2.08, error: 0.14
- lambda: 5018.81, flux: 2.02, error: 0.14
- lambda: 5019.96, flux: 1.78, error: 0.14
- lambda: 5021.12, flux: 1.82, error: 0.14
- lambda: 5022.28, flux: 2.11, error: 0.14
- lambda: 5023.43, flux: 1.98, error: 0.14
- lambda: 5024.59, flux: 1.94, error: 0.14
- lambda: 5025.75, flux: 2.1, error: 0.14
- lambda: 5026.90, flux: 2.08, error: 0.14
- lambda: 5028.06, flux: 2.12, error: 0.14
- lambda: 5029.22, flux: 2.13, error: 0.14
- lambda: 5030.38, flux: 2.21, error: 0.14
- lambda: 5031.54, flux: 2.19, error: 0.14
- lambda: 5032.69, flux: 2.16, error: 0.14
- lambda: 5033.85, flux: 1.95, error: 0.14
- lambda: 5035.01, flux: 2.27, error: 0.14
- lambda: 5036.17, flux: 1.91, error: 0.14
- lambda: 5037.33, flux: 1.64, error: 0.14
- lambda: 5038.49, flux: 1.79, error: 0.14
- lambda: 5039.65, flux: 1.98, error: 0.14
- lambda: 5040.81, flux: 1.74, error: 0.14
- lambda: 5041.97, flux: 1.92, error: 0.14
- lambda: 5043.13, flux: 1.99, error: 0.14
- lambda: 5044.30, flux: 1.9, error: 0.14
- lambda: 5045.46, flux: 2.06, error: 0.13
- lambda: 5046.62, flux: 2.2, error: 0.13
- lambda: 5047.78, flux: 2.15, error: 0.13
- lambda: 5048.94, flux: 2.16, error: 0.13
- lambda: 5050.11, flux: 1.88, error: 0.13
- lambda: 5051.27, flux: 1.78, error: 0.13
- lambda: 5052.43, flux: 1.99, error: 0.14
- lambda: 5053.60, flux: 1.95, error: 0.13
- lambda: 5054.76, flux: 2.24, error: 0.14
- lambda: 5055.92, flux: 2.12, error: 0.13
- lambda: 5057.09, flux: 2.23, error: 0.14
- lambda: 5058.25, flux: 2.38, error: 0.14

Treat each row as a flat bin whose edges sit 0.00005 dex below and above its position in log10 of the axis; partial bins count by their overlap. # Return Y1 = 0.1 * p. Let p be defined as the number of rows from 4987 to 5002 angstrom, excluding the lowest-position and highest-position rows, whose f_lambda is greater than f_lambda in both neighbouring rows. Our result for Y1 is 0.40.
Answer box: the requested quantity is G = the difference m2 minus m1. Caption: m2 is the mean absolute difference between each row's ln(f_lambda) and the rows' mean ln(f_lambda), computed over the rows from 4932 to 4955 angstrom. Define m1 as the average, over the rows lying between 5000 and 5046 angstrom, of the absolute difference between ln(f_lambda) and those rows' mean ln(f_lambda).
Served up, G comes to -0.036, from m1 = 0.087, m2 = 0.051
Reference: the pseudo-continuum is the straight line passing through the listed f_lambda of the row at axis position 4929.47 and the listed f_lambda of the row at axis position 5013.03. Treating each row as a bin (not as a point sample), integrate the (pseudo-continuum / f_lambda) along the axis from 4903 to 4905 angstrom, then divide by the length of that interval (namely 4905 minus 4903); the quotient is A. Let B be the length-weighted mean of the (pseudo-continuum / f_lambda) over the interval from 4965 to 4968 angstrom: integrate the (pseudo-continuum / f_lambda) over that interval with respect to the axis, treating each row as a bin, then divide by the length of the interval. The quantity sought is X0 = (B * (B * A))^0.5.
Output 1.09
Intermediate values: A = 1.07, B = 1.06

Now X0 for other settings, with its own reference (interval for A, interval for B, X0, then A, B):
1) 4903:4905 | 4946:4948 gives 0.97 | 1.07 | 0.94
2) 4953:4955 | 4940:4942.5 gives 1.08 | 1.00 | 1.08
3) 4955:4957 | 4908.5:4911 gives 1.09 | 0.96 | 1.11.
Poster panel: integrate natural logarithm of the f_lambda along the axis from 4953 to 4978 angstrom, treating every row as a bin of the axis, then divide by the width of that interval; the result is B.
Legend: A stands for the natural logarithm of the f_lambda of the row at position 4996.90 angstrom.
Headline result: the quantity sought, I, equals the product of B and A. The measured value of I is 0.60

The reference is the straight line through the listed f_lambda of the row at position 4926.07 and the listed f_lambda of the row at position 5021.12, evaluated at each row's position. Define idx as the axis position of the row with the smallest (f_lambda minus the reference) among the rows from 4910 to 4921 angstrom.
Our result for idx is 4920.40 angstrom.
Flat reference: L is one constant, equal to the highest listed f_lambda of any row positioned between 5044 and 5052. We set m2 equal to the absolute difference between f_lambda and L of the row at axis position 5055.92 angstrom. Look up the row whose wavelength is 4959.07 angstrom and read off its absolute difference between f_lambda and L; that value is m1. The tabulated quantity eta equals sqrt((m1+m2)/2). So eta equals 0.374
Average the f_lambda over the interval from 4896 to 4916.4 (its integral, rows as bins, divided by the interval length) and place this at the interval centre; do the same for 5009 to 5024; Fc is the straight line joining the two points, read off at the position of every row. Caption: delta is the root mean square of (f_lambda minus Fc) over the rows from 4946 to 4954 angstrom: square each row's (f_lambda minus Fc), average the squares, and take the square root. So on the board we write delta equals 0.22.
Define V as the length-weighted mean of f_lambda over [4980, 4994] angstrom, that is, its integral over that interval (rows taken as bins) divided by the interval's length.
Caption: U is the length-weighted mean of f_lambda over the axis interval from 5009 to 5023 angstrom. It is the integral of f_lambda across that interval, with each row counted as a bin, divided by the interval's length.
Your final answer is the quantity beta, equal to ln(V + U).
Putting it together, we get 1.40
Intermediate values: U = 2.01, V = 2.043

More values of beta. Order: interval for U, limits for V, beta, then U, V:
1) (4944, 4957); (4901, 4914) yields 1.46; 2.22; 2.077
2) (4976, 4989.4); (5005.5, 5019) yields 1.46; 2.02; 2.283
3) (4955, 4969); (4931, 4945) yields 1.45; 2.17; 2.099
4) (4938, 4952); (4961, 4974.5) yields 1.44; 2.15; 2.061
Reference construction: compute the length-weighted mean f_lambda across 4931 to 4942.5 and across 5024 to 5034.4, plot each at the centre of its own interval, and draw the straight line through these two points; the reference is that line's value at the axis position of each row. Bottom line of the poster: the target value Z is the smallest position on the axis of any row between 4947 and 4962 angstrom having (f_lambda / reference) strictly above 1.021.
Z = 4947.67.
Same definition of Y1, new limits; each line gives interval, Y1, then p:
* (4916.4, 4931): 0.20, 2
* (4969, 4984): 0.40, 4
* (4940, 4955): 0.30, 3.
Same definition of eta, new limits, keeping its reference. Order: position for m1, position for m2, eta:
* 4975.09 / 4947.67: 0.374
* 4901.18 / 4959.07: 0.324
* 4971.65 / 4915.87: 0.424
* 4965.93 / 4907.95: 0.361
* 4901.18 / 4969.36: 0.354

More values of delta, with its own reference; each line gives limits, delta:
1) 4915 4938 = 0.14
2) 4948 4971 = 0.19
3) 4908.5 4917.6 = 0.10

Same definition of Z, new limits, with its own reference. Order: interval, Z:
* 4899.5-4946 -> 4901.18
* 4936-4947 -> 4937.43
